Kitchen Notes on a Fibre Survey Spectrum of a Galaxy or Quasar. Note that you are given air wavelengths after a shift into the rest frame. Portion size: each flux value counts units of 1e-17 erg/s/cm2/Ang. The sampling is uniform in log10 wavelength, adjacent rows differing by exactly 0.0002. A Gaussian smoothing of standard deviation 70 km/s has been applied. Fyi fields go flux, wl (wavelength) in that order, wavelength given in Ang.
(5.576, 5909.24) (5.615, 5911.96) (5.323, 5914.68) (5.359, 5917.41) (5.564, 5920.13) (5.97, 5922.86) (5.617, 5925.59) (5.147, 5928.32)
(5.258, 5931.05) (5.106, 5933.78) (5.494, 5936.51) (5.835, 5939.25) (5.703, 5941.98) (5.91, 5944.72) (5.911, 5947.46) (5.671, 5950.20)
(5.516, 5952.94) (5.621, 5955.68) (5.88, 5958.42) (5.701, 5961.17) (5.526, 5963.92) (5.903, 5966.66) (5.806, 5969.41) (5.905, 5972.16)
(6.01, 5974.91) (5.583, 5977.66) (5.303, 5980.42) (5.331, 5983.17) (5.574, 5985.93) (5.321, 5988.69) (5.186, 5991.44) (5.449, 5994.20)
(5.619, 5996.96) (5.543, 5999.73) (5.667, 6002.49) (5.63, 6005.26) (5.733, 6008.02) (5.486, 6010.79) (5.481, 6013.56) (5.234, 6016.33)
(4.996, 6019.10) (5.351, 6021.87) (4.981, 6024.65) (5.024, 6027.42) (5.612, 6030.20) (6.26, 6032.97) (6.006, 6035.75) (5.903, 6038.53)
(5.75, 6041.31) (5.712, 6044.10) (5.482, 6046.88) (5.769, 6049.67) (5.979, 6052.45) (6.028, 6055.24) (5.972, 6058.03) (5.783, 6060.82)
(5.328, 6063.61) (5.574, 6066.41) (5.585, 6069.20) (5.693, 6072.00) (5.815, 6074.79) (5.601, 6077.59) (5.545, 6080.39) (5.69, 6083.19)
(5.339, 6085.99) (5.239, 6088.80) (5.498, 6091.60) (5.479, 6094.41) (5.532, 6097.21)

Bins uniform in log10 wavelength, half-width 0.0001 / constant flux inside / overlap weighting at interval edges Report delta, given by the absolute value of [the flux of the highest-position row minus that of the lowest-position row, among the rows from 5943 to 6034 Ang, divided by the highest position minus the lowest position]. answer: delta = 0.004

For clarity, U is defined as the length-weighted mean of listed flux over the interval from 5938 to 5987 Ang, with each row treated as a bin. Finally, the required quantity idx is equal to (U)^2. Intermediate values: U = 5.71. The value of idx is 32.5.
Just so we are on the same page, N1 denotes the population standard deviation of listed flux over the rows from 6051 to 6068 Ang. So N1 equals 0.253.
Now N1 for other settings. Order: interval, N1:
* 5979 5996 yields 0.122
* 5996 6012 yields 0.080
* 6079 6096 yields 0.144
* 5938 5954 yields 0.142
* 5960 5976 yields 0.158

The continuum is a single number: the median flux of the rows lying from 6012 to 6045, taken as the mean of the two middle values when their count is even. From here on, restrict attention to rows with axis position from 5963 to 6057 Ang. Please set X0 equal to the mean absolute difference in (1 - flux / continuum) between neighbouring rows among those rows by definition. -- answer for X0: 0.038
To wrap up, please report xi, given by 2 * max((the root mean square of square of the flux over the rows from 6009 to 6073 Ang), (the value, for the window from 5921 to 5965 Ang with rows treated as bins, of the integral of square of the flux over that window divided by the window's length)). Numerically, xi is 63.6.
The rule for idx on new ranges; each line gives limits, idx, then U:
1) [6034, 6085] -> 32.9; 5.73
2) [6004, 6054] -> 31.1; 5.58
